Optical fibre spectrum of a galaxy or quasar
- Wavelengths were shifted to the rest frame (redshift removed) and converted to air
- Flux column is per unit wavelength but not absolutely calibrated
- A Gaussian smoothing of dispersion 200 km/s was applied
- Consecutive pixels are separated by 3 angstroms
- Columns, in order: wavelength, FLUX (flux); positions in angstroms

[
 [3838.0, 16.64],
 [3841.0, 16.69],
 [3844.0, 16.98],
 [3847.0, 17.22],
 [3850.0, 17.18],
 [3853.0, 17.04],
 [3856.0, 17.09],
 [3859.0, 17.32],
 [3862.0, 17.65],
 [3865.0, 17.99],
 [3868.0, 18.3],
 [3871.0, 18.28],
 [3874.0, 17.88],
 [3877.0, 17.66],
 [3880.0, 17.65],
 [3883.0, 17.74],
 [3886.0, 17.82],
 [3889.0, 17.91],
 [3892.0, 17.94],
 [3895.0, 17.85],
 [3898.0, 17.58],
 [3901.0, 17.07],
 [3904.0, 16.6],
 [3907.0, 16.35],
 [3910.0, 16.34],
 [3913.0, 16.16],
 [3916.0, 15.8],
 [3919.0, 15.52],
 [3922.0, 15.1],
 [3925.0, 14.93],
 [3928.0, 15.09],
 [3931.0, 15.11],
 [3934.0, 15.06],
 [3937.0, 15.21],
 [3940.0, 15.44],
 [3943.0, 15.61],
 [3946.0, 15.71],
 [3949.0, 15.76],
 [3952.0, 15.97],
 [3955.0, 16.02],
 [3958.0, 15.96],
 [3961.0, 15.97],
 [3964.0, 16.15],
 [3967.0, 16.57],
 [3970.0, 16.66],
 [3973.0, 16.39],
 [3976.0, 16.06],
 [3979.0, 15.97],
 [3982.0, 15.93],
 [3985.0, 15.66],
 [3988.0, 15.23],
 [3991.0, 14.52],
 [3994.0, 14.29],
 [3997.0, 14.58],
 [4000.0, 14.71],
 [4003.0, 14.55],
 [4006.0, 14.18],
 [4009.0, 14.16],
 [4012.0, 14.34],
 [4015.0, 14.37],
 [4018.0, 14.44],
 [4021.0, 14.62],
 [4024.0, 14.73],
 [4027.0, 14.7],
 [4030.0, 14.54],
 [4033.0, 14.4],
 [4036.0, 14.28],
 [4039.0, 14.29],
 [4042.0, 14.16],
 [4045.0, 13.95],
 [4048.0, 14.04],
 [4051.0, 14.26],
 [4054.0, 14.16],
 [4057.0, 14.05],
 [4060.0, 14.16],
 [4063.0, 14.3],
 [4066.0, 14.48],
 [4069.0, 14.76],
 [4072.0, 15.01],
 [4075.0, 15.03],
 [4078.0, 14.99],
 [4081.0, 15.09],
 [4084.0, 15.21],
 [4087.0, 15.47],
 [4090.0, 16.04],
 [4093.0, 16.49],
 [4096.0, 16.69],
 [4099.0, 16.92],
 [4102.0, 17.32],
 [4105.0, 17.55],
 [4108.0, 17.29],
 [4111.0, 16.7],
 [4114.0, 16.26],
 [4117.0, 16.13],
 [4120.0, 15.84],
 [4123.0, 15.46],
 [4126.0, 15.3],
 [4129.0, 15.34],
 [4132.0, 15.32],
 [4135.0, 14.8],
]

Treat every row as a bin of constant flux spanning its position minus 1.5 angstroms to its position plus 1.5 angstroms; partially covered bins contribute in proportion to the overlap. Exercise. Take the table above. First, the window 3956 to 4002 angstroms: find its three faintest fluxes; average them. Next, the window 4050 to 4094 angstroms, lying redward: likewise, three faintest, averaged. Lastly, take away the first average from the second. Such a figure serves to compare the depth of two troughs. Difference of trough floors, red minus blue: -0.3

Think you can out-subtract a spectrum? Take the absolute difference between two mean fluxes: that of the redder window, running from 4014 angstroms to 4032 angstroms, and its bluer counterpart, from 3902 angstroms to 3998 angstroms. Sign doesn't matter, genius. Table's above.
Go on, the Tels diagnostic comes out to 1.1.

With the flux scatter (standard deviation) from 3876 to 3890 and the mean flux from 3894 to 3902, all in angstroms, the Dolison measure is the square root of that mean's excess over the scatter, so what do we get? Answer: 4.17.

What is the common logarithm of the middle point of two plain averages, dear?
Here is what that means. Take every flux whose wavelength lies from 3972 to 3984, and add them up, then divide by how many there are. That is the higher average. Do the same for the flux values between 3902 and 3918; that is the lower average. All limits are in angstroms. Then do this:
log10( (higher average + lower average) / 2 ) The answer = 1.21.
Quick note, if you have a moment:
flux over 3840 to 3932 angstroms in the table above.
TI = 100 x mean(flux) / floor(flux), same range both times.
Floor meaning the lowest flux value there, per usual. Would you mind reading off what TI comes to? 114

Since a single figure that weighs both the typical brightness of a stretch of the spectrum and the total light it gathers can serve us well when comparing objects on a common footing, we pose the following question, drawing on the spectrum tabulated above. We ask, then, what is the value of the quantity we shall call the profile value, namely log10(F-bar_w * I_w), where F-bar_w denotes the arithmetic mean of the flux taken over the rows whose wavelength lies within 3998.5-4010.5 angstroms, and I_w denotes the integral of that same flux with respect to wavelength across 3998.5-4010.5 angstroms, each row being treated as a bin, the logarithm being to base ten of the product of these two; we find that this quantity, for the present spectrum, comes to 3.40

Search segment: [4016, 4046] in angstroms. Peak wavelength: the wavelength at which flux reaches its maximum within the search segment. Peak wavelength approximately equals 4024.0 angstroms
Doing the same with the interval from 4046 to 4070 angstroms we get 4069.0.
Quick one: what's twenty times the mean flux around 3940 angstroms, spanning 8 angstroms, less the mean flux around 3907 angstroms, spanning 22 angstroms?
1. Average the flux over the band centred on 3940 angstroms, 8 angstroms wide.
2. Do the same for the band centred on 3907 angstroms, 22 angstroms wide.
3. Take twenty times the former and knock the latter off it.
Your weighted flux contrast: 292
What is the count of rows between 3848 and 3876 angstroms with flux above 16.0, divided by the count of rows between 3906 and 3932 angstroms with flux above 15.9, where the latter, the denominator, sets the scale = 3.00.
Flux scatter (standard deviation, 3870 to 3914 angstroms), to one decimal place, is 0.7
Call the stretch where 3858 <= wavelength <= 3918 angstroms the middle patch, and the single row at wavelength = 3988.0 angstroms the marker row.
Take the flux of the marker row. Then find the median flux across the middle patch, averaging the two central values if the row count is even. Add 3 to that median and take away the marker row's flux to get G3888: 5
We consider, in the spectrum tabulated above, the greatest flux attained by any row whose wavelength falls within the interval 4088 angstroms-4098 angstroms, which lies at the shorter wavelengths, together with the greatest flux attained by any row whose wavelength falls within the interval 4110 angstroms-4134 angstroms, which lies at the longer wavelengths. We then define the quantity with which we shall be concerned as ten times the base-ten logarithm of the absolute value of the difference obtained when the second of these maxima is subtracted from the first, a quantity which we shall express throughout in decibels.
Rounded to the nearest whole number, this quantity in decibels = -20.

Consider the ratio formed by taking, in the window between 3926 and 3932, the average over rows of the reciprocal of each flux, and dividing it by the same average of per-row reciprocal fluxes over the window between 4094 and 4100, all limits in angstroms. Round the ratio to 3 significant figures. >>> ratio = 1.11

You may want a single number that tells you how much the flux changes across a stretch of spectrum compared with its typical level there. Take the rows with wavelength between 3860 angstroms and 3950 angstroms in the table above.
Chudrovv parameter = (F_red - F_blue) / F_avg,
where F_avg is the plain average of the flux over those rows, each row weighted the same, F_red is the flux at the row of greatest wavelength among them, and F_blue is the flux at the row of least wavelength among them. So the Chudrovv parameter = -0.114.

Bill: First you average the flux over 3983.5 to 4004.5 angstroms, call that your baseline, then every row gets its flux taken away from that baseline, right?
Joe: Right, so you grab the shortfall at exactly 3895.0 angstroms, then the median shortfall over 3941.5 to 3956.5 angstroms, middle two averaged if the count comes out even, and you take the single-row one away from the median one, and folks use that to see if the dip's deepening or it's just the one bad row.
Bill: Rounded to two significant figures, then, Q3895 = 2.1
